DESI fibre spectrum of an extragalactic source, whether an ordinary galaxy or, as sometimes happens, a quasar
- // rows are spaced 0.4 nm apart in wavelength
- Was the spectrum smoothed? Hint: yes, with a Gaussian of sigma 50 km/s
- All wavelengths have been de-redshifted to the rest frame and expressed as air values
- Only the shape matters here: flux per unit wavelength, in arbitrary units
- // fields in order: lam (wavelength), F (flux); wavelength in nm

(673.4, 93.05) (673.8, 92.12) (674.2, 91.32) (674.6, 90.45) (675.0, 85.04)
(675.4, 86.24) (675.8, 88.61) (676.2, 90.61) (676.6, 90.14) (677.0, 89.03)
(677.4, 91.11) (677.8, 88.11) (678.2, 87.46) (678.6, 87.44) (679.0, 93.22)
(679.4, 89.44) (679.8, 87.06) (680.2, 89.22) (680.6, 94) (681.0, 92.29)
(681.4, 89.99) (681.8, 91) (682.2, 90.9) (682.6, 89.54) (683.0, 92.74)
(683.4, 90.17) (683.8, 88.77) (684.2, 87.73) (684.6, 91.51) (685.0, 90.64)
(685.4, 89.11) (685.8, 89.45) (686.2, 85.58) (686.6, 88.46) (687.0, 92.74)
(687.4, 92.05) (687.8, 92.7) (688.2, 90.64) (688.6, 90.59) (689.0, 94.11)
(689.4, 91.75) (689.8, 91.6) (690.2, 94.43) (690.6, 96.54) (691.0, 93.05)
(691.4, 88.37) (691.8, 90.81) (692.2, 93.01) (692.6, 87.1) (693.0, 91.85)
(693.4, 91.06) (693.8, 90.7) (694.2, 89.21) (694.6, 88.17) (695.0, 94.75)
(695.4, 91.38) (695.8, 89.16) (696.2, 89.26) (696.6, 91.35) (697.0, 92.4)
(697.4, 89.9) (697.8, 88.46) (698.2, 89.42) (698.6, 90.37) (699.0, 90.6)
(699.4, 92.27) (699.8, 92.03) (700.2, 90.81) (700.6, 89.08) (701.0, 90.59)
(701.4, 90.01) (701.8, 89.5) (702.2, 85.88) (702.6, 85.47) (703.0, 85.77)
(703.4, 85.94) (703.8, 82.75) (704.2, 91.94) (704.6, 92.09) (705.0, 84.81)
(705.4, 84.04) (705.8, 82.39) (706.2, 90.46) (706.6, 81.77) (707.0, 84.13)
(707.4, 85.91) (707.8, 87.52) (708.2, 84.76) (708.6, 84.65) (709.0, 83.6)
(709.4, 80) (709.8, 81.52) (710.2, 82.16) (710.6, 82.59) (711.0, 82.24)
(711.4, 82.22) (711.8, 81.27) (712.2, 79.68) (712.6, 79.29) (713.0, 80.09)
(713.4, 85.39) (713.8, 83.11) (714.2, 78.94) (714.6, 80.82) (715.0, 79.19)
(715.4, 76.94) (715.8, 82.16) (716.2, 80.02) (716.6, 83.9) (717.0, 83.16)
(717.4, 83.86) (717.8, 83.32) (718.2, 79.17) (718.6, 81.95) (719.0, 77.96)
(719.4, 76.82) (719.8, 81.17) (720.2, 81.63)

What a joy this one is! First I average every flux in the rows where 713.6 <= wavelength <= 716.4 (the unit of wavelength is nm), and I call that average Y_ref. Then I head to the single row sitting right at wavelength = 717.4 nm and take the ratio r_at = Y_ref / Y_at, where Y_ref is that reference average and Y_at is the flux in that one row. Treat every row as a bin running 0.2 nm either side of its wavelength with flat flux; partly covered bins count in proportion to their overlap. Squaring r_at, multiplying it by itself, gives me 0.91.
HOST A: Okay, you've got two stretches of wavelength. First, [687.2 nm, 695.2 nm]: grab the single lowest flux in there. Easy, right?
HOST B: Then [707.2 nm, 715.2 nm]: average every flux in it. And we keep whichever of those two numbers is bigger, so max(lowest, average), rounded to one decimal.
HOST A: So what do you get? 87.1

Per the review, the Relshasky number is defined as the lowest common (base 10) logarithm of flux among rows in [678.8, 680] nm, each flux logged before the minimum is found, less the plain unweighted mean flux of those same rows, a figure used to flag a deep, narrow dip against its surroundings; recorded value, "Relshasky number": -88.0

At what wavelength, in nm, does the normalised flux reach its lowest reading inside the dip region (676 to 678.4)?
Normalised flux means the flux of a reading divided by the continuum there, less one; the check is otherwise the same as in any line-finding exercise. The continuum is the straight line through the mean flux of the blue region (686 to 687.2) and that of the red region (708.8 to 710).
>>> 678.2 nm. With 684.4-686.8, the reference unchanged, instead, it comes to 686.2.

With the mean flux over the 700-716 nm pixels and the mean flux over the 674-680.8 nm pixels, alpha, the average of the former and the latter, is 86.8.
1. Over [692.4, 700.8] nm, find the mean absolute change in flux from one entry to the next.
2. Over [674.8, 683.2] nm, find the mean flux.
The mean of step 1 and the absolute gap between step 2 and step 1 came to 44.8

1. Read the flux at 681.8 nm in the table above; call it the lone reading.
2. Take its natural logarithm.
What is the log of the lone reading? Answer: 4.51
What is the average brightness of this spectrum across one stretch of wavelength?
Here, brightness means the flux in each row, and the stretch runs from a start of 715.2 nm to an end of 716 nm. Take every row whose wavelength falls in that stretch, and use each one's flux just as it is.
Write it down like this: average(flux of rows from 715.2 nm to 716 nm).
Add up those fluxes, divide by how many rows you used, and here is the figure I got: 80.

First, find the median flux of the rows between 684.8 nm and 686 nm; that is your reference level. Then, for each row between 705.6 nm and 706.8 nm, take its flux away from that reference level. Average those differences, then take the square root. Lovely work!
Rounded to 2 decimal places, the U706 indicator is 2.14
